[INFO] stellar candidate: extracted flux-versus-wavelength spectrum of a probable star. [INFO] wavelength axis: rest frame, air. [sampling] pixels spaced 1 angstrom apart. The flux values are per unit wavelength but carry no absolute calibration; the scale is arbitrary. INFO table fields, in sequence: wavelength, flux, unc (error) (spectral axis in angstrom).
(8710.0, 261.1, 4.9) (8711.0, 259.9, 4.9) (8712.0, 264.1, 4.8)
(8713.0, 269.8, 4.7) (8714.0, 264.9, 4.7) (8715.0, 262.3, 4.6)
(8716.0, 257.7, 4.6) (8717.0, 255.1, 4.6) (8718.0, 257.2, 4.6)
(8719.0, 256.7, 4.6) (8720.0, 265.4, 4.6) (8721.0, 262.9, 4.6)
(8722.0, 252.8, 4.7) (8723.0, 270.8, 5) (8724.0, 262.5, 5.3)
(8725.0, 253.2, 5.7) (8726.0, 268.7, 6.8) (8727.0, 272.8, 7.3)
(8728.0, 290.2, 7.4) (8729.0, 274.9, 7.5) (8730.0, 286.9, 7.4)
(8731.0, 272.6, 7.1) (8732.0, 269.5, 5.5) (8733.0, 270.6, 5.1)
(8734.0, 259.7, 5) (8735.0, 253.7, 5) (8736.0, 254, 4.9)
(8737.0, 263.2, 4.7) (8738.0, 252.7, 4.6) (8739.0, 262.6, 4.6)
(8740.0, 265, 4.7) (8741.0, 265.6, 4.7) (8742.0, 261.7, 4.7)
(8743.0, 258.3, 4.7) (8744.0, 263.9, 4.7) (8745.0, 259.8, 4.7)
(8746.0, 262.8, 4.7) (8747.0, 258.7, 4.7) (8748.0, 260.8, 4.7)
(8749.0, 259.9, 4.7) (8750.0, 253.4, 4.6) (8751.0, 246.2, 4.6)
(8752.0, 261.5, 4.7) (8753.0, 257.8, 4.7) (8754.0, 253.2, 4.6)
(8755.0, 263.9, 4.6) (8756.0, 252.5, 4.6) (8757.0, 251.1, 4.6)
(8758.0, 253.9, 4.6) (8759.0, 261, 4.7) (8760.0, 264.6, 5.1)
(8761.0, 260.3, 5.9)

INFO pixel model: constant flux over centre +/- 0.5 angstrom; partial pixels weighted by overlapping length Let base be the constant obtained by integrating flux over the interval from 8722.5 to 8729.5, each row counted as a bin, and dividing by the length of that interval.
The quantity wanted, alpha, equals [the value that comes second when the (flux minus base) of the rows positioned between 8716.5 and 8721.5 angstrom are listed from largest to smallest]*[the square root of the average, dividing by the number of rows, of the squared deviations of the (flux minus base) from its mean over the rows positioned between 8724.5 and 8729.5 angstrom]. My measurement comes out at -90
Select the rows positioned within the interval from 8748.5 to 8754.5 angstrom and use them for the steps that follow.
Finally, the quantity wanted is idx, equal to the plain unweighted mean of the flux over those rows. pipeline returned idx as 255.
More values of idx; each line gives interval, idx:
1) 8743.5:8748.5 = 261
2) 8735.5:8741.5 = 261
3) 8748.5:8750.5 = 257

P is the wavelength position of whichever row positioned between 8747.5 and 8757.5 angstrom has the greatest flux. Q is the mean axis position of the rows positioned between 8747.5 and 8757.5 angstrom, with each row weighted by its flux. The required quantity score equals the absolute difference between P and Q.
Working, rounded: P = 8755.0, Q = 8752.5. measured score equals 2.5 angstrom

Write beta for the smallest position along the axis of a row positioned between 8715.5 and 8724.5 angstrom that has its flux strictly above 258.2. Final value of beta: 8720.0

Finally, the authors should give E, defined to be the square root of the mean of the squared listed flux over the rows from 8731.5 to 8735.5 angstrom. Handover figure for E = 263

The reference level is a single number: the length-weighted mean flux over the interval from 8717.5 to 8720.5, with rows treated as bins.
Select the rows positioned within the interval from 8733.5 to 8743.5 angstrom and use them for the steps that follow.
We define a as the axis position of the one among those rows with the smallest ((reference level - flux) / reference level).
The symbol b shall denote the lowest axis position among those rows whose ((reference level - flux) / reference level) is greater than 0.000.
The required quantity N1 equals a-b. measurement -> 7 angstrom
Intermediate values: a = 8741.0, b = 8734.0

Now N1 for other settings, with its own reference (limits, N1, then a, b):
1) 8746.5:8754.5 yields 5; 8752.0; 8747.0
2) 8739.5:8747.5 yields -2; 8741.0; 8743.0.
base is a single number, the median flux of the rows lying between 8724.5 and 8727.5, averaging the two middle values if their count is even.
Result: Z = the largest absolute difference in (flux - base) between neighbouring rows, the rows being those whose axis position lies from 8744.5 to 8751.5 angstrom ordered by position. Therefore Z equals 7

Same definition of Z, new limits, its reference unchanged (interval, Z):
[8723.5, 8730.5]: 17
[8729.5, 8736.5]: 14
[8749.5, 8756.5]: 15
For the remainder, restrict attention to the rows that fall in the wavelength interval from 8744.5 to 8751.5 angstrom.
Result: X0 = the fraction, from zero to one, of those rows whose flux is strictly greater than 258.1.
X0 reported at 0.7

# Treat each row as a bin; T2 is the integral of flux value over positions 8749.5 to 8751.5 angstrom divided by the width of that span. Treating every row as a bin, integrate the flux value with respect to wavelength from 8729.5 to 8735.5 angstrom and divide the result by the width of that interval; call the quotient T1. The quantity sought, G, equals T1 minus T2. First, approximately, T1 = 269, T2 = 250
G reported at 19.0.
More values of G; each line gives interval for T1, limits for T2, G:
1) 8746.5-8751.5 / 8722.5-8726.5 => -8.0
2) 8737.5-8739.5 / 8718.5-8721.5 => -4.0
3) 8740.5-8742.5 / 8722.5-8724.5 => -3.0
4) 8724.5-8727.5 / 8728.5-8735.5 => -4.8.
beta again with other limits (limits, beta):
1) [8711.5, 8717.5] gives 8712.0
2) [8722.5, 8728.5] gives 8723.0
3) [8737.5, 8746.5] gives 8739.0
